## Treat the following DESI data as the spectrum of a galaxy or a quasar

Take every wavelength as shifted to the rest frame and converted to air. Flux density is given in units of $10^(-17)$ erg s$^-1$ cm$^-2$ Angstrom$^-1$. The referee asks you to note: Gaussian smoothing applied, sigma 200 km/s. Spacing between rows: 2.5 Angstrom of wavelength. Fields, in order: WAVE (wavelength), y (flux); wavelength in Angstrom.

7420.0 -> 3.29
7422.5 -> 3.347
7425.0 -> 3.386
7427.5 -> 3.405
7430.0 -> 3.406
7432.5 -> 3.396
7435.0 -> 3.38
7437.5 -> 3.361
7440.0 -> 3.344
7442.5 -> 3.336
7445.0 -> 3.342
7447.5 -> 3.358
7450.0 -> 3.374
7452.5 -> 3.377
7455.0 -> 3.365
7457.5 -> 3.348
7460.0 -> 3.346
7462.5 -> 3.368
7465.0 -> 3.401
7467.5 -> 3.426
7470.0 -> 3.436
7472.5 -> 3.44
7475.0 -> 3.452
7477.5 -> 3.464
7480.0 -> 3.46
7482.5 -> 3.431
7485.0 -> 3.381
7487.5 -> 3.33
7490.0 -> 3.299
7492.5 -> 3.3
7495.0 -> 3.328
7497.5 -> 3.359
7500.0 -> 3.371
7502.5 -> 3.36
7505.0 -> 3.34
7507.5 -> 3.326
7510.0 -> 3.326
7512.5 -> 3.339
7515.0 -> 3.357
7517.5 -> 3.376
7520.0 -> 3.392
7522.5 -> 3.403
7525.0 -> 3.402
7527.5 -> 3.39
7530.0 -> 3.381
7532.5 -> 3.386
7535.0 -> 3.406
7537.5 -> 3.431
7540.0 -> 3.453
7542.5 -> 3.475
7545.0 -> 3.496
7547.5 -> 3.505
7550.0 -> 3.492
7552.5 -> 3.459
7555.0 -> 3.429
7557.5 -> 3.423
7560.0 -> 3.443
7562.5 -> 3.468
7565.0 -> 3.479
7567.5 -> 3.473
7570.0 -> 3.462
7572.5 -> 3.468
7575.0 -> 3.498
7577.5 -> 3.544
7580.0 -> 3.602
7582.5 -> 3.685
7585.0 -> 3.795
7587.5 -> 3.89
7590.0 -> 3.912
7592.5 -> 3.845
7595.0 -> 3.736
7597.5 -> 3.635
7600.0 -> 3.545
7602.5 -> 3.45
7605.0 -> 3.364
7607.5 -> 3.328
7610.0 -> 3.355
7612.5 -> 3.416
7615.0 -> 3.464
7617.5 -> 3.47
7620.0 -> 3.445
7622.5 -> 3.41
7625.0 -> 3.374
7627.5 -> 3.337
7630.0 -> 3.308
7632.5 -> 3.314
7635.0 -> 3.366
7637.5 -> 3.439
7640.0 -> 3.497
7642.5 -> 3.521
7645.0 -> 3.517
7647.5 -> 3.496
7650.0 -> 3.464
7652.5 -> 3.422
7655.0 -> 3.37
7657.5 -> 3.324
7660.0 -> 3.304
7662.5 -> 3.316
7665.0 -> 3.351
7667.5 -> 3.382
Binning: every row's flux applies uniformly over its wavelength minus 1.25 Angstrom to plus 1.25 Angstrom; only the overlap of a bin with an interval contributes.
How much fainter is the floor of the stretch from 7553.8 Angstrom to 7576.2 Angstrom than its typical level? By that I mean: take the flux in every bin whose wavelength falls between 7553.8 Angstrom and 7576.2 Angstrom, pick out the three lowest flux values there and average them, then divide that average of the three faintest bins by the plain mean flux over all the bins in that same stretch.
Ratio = 0.992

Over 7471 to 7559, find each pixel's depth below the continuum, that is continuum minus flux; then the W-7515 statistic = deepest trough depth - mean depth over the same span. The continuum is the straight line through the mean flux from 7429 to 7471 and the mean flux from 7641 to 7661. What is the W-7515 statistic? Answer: 0.093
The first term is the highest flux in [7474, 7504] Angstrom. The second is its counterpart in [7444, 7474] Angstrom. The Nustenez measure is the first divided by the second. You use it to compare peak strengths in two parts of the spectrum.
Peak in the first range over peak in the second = 1.01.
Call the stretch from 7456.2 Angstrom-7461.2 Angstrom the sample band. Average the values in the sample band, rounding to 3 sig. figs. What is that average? 3.35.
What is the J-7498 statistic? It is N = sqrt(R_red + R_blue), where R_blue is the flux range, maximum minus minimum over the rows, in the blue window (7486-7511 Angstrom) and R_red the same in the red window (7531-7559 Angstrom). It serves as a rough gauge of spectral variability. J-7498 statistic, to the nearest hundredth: 0.44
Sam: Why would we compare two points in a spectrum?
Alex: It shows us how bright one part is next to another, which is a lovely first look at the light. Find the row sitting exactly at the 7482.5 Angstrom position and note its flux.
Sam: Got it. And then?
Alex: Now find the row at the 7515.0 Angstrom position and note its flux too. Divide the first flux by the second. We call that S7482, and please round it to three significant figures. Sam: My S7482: 1.02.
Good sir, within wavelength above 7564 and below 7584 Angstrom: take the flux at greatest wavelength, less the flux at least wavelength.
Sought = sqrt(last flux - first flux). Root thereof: 0.45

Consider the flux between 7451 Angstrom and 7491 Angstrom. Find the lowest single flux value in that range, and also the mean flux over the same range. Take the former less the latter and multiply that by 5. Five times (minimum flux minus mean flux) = -0.48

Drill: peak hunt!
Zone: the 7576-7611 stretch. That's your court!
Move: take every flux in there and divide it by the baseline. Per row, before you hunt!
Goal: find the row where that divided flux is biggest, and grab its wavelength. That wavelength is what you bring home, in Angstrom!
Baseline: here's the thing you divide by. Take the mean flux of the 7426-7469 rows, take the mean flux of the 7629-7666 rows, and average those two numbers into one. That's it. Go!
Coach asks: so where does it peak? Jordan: 7590.0 Angstrom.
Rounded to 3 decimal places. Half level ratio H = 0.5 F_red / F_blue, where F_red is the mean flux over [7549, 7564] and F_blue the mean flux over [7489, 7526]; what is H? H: 0.515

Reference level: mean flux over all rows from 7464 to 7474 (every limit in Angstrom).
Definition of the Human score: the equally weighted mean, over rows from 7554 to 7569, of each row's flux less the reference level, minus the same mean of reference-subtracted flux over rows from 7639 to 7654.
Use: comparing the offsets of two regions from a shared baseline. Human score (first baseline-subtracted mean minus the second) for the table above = 0.0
